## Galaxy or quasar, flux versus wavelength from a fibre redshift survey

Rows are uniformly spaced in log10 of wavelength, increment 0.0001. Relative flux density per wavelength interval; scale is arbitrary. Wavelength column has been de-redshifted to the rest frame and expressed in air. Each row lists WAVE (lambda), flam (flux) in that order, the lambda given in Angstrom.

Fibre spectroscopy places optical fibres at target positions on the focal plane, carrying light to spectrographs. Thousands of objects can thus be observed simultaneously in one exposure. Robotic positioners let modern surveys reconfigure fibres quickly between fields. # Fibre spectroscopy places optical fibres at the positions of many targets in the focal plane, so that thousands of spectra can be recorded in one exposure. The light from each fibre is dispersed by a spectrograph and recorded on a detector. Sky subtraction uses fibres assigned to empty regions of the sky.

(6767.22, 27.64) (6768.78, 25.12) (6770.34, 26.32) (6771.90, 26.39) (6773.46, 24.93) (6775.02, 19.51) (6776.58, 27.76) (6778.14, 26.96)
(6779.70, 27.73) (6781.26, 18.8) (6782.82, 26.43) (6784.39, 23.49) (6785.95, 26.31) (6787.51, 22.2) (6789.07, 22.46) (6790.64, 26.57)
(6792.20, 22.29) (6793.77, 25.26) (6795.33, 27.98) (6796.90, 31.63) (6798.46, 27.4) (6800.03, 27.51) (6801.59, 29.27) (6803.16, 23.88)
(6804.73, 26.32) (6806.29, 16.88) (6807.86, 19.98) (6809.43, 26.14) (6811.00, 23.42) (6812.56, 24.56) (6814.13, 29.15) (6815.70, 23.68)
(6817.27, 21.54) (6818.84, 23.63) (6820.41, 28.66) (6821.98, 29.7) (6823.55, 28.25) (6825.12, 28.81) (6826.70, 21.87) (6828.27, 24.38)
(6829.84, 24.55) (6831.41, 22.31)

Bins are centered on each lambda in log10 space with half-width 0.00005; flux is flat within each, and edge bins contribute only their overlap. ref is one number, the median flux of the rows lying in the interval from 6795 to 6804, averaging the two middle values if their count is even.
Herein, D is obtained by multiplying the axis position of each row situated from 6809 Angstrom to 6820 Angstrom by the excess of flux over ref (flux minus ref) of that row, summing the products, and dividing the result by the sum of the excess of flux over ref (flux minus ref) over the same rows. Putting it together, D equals 6815.0 Angstrom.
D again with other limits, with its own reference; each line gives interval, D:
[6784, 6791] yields 6787.3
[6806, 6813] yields 6808.4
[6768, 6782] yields 6776.0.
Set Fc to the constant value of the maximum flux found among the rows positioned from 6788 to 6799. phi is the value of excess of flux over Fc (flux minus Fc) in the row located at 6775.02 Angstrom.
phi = -12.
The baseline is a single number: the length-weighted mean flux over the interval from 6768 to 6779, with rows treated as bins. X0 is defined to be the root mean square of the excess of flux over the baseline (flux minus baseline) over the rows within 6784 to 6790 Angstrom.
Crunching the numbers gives 2.3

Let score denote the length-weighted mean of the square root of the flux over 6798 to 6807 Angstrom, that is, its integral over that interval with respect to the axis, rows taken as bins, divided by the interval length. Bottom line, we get 5.00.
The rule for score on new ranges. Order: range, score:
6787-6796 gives 4.94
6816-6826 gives 5.14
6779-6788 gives 4.91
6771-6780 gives 5.04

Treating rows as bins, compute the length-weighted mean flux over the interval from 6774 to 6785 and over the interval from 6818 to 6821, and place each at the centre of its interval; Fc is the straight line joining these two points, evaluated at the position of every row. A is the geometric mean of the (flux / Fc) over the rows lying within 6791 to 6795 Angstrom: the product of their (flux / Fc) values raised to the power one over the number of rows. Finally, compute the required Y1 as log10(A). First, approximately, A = 0.95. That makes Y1 -0.021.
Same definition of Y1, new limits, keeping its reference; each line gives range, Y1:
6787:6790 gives -0.044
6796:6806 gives 0.039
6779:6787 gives -0.004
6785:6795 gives -0.012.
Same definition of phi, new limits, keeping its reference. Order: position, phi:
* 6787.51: -9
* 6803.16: -8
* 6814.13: -2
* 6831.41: -9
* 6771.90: -5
